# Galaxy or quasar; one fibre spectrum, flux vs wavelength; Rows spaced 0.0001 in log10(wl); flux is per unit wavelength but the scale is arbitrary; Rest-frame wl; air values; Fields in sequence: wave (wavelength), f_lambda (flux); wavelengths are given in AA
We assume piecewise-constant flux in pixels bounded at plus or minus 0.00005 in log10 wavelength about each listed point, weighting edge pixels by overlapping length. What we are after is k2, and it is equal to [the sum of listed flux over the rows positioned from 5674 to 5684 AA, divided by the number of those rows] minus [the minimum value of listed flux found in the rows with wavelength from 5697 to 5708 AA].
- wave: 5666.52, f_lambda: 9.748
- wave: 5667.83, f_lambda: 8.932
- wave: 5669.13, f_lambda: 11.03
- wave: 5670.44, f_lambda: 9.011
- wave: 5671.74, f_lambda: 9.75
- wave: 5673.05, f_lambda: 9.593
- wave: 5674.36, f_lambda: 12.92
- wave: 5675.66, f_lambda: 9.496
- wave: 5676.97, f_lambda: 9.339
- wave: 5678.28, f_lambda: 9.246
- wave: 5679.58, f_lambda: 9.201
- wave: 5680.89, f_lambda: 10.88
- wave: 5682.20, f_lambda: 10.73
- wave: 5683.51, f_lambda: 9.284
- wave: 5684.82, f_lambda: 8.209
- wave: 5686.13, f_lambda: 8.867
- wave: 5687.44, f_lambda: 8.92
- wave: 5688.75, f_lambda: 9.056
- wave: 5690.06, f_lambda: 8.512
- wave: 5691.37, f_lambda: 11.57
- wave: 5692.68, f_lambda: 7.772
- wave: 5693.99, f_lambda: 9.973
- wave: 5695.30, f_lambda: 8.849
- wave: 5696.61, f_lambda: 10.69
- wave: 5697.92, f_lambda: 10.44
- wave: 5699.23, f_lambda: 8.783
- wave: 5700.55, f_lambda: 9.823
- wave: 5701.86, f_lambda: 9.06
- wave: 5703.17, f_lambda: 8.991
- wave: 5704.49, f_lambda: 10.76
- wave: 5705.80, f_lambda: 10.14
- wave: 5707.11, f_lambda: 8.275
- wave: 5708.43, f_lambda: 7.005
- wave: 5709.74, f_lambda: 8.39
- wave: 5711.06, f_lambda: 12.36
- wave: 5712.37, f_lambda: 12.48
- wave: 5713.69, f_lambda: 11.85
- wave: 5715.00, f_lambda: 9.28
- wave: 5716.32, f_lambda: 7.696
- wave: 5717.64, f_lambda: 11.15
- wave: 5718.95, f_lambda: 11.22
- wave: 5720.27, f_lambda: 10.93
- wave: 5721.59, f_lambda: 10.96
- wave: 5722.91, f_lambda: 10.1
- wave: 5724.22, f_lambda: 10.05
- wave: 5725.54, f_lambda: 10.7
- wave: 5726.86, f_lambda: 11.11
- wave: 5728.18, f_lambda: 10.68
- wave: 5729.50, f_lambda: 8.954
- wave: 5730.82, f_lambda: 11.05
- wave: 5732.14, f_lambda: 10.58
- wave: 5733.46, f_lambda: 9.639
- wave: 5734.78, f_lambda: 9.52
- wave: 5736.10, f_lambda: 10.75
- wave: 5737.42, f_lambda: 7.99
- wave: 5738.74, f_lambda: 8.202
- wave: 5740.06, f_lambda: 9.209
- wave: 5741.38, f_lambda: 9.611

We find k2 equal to 1.9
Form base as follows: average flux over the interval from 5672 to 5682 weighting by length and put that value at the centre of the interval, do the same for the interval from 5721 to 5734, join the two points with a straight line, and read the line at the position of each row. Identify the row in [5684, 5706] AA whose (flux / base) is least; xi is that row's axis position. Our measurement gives 5692.68 AA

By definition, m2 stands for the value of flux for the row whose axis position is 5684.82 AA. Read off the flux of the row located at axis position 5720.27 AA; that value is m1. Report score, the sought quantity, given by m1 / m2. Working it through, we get 1.3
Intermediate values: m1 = 10.93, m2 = 8.209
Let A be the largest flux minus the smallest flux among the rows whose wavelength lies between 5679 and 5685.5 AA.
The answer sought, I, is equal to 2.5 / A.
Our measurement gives 0.94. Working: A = 2.7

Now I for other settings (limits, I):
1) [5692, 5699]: 0.86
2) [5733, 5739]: 0.91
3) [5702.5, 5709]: 0.67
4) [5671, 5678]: 0.70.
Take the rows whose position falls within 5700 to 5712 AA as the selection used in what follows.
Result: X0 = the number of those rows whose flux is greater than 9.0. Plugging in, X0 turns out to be 5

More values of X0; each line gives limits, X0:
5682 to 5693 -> 4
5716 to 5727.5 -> 8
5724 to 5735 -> 8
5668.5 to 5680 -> 9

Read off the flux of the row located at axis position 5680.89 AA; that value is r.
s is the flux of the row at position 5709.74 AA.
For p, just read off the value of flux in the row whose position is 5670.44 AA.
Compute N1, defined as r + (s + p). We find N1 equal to 28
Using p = 9.011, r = 10.88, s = 8.39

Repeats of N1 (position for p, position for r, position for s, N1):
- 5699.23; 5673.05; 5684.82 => 27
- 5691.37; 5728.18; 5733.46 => 32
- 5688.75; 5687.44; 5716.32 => 26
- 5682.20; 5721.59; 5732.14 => 32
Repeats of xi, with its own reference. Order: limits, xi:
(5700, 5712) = 5708.43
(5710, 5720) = 5716.32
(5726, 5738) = 5737.42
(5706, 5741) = 5708.43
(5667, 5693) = 5692.68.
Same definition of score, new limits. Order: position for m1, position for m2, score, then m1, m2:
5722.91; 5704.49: 0.9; 10.1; 10.76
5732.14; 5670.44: 1.2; 10.58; 9.011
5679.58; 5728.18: 0.9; 9.201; 10.68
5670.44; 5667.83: 1.0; 9.011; 8.932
